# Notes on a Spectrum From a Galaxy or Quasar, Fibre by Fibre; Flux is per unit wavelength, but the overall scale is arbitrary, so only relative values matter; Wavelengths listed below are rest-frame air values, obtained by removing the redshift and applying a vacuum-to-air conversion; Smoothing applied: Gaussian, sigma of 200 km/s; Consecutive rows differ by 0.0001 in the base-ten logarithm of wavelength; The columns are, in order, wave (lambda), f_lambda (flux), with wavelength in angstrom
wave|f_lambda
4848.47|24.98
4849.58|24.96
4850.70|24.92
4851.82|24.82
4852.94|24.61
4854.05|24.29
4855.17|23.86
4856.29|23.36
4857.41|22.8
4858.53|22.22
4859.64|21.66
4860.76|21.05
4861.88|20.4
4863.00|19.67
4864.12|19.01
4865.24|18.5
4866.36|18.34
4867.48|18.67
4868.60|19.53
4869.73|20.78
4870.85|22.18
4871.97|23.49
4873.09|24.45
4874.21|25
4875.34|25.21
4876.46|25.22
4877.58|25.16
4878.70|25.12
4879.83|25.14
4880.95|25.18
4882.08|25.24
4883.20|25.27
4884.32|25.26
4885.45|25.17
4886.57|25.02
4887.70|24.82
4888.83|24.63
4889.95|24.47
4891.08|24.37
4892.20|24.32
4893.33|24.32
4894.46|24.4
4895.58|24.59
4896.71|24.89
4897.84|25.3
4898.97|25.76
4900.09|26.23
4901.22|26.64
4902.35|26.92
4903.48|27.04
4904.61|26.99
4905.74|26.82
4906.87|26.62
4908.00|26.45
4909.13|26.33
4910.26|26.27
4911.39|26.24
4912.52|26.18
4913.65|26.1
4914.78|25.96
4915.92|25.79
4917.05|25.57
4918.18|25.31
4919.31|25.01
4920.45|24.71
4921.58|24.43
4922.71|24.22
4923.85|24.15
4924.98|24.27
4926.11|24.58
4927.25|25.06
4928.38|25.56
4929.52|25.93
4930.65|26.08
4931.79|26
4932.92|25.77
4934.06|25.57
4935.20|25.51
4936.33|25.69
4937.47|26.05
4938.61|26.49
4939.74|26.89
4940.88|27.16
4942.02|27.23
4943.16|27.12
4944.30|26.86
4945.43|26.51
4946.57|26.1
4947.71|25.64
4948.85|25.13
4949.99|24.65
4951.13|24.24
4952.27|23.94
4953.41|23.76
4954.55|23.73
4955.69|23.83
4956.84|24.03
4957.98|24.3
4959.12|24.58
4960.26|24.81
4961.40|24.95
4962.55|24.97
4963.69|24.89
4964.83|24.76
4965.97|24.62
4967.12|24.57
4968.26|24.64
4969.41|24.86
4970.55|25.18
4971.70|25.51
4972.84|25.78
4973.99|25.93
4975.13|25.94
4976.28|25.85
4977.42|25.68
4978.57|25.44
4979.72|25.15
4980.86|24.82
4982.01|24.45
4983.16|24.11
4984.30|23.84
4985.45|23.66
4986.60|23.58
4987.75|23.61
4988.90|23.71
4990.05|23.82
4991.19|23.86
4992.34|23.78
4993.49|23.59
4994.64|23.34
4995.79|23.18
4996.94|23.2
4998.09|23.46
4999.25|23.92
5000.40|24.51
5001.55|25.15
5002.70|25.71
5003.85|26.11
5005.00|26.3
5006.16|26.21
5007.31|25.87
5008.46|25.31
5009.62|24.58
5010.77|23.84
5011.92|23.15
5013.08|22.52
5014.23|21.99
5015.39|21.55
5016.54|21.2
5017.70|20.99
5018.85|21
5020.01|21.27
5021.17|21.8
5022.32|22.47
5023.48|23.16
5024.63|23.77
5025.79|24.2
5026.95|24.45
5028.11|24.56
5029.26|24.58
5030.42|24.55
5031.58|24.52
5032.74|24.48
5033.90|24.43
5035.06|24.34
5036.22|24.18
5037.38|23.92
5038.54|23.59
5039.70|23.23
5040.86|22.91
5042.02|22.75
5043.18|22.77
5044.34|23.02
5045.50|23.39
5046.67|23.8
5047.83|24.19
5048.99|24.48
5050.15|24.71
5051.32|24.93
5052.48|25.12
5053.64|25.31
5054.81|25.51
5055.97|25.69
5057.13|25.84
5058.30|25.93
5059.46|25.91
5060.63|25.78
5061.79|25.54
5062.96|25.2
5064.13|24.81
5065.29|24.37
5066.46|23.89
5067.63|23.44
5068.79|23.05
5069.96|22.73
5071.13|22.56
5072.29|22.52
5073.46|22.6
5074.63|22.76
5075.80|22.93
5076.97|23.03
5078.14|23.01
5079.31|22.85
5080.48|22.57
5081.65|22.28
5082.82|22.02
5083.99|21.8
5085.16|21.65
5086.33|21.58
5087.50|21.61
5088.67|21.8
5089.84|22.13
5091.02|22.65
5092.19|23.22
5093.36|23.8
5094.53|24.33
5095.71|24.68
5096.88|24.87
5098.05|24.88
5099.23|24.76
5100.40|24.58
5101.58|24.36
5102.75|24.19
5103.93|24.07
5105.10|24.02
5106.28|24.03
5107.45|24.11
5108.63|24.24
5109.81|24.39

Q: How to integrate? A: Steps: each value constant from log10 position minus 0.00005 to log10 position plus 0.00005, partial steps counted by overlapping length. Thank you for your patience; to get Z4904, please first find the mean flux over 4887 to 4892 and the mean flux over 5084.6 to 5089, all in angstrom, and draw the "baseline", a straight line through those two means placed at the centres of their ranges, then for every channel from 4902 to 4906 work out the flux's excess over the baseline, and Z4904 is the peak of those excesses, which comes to 2.68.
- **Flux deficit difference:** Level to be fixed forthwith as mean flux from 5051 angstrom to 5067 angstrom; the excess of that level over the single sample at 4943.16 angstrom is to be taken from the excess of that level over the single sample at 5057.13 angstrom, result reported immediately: 1.3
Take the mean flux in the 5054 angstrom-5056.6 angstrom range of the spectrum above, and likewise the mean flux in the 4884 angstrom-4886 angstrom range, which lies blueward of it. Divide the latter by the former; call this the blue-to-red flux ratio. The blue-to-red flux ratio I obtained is 0.98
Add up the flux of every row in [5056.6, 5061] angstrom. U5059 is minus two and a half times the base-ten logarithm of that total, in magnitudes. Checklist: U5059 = -5.04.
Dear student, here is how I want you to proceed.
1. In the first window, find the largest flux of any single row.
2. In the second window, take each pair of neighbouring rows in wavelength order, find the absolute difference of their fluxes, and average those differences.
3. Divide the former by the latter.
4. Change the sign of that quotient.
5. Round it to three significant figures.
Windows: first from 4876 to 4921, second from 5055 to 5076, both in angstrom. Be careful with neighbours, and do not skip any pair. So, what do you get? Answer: -113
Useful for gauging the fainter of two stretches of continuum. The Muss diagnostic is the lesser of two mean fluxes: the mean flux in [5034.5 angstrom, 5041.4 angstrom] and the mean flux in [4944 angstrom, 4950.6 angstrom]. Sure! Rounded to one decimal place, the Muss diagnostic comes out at 23.7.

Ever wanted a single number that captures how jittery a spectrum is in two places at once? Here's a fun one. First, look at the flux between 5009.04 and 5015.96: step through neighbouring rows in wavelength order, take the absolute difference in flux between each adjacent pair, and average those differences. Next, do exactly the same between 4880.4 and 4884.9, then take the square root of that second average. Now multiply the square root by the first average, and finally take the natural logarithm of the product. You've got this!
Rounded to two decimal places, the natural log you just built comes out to -2.20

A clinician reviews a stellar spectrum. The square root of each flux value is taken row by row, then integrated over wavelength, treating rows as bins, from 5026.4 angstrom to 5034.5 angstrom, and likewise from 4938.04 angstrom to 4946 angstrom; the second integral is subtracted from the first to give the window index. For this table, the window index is -1.2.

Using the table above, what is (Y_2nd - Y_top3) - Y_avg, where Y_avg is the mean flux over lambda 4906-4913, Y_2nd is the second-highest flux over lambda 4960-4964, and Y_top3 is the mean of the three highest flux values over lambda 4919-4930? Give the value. -26.9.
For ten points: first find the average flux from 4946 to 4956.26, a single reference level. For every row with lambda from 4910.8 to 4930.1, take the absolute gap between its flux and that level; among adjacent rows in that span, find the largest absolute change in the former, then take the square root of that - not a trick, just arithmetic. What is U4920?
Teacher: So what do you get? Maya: 0.71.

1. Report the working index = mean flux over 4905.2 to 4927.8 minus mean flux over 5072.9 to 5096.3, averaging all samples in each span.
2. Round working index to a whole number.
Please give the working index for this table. 3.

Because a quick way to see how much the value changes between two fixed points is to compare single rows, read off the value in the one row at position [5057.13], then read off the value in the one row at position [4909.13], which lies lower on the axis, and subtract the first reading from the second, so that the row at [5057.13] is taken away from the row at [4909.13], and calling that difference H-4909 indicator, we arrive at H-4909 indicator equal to 0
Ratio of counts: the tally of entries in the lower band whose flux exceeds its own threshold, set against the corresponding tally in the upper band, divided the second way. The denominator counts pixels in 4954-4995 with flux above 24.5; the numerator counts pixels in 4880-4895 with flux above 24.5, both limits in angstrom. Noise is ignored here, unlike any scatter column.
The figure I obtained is 0.4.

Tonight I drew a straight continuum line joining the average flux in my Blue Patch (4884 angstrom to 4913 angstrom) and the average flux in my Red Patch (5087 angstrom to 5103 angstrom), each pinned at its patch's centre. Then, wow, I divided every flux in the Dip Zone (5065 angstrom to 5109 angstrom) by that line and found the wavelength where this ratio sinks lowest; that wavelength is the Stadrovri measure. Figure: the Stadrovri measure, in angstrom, 5086.33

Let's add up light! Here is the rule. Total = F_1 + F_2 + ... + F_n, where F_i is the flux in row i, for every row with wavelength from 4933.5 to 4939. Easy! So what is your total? 129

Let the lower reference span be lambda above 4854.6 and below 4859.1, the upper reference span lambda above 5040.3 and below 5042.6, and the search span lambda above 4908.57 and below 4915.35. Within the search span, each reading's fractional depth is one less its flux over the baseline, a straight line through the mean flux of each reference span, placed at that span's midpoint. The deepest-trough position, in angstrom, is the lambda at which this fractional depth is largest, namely 4914.78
